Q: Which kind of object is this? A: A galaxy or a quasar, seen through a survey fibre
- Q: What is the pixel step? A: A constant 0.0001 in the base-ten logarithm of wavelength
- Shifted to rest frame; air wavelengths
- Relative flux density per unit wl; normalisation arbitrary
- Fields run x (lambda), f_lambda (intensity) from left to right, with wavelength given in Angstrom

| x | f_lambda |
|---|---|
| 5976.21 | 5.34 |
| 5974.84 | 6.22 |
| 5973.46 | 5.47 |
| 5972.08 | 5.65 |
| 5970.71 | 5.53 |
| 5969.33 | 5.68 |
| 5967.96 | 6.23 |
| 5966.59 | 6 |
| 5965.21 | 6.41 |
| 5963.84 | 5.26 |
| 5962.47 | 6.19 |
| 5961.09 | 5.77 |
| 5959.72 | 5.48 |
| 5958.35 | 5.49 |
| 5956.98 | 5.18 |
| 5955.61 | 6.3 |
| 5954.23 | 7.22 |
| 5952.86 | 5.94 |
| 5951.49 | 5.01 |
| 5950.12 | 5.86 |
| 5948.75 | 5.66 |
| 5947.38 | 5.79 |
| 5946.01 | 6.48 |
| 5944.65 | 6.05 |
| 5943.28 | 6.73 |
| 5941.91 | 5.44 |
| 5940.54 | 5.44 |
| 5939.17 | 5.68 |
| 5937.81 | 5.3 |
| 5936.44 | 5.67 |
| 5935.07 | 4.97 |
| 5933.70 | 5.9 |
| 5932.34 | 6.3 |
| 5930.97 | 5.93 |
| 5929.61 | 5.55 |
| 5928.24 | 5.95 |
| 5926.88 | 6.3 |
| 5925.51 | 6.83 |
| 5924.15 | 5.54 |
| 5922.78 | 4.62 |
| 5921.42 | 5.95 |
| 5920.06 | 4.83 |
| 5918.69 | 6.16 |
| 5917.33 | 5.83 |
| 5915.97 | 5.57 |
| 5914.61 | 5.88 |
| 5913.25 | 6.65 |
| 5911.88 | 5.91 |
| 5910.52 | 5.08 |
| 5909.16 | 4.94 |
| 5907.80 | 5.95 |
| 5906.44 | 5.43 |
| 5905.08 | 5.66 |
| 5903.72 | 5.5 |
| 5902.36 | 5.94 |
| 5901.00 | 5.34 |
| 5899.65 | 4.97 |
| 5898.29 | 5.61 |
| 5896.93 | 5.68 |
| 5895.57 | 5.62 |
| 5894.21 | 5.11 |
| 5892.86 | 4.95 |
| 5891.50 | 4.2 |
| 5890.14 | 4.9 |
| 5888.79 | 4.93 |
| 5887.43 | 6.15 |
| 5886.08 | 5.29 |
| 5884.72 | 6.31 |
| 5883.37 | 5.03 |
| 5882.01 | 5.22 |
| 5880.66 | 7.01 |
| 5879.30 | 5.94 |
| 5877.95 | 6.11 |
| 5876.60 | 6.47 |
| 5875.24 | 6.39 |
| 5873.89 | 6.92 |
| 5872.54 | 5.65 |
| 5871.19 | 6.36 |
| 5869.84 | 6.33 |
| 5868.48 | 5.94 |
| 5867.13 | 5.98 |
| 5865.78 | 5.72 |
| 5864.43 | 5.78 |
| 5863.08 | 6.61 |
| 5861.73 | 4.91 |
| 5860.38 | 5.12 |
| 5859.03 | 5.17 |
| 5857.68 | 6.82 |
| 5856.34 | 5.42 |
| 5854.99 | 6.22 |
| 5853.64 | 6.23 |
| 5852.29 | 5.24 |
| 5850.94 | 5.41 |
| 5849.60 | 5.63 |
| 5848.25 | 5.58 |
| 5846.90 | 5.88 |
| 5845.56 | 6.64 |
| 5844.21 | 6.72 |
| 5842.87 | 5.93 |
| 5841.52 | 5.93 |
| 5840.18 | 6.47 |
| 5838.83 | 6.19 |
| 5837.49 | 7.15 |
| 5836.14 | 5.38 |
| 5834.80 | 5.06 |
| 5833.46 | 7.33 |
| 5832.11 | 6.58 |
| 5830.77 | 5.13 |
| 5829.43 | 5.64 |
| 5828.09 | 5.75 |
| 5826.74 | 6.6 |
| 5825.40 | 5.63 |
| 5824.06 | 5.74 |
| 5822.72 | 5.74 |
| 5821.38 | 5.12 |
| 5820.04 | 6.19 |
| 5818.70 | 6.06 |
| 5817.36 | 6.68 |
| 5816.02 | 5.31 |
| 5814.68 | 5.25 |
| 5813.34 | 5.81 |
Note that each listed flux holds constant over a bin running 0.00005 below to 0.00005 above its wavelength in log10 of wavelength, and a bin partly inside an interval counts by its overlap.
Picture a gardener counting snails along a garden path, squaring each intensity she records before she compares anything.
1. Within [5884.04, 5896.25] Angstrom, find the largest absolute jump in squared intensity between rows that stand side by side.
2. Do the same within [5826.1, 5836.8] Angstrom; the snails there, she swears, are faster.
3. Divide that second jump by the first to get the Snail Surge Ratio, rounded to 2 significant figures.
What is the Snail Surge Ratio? 2.1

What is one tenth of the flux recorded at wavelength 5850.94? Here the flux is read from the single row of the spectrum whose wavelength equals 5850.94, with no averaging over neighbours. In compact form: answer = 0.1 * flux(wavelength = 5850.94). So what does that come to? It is 0.54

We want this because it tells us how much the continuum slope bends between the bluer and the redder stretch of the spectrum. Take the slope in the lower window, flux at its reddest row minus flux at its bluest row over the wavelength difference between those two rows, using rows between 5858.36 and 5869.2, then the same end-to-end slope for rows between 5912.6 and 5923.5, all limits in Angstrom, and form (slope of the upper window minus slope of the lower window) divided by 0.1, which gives -2.9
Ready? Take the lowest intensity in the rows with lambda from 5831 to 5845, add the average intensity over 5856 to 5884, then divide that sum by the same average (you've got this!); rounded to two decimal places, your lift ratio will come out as 1.85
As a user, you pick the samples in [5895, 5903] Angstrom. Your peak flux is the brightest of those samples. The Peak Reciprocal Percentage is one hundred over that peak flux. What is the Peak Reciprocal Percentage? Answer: 16.8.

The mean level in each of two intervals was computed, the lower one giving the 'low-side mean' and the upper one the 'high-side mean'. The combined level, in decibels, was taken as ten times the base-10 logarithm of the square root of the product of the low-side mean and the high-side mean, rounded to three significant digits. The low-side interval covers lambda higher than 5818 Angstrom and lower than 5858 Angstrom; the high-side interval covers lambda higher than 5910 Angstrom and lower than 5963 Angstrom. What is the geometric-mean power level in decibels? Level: 7.70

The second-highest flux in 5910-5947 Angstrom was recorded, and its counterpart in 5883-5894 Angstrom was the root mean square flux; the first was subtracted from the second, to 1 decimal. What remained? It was -1.5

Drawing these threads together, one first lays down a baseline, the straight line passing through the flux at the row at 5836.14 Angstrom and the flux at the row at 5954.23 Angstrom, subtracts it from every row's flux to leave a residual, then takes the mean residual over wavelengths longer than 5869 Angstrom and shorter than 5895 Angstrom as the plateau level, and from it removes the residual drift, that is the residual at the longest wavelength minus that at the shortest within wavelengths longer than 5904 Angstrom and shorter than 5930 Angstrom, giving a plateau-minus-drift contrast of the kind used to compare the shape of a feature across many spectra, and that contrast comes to 0.15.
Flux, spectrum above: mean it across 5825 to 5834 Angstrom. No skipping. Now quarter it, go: 1.52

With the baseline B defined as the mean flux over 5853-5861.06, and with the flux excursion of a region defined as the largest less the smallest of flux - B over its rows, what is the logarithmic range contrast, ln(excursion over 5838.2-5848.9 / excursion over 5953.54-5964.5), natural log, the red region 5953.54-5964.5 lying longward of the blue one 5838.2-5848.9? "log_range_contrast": -0.6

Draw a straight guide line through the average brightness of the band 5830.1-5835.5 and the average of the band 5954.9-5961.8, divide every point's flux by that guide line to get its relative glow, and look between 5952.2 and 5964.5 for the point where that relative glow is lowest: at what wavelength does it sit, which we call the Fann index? 5956.98 Angstrom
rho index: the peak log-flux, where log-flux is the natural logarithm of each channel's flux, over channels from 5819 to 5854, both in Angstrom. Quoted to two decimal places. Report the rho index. 1.99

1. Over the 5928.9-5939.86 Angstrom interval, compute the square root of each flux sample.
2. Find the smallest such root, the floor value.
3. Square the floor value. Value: 4.97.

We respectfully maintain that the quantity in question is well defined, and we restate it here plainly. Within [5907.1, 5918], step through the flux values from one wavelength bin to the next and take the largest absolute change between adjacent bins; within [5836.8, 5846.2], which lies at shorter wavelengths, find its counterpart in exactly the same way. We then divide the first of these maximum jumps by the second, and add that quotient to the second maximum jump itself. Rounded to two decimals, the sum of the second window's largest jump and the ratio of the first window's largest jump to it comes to 2.01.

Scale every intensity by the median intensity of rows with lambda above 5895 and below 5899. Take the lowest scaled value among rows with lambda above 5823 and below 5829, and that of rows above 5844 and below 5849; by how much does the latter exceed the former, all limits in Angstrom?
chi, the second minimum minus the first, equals -0.01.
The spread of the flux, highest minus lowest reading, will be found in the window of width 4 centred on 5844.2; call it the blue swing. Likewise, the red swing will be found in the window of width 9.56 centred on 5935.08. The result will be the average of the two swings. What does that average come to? 1.06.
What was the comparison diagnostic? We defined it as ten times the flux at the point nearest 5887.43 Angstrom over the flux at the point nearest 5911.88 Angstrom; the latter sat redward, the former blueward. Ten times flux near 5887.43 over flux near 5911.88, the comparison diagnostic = 10.4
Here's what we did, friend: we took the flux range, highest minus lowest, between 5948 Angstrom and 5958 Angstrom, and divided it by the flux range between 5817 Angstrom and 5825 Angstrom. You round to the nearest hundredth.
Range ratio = 1.42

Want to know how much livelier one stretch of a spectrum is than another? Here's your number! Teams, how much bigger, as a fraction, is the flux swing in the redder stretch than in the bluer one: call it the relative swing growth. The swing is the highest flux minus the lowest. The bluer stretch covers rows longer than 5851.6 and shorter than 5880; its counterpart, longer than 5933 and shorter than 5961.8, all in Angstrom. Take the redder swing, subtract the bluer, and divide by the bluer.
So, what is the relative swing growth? 0.12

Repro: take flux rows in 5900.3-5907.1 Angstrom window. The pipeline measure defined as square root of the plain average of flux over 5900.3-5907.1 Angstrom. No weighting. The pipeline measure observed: 2.36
